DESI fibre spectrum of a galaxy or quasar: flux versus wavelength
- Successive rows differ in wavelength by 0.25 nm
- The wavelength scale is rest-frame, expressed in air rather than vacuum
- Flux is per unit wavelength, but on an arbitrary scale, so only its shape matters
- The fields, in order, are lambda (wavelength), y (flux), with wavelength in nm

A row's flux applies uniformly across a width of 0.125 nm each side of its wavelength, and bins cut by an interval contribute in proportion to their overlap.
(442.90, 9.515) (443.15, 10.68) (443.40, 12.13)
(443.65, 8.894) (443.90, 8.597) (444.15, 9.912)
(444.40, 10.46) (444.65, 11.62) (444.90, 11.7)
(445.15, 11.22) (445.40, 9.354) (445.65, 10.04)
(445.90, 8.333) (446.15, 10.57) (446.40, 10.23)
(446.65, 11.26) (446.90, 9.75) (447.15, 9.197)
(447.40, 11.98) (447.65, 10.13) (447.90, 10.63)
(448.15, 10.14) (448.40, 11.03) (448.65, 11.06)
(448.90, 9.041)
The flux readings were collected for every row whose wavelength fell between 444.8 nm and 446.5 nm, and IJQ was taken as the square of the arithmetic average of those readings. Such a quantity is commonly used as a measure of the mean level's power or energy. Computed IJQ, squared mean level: 104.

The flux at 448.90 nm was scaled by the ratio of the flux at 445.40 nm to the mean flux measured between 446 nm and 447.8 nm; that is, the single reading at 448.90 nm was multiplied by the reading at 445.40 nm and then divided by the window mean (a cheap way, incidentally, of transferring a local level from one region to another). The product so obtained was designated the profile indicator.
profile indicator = 8.1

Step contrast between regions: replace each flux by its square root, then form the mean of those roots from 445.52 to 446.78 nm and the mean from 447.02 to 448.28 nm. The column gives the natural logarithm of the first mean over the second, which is -0.02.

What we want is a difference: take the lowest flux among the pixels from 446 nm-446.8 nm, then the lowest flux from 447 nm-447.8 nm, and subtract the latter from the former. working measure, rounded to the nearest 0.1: 1.0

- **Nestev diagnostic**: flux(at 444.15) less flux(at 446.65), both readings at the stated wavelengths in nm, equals -1.3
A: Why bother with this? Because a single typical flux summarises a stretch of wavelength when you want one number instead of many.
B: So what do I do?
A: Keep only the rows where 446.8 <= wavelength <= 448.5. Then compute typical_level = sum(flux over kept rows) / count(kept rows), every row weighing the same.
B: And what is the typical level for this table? 10.4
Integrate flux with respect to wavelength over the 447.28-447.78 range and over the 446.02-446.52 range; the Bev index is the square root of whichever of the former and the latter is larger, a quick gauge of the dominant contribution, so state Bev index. 2.35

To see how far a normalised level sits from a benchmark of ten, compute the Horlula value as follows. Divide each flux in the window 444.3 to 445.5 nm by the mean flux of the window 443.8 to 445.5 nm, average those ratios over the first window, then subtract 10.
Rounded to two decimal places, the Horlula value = -8.96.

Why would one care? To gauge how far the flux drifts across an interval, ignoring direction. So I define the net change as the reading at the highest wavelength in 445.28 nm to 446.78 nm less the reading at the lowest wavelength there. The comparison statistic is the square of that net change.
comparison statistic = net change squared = 3.6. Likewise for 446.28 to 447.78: 0.0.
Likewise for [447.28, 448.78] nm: 0.8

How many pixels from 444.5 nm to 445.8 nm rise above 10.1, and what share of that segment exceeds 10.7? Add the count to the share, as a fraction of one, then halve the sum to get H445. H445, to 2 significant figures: 1.8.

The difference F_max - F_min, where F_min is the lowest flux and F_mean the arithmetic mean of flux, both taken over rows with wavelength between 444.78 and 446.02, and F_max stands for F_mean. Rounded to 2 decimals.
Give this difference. 1.80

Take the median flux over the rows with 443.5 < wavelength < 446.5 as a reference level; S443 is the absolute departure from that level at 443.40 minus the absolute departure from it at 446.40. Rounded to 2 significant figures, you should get 1.9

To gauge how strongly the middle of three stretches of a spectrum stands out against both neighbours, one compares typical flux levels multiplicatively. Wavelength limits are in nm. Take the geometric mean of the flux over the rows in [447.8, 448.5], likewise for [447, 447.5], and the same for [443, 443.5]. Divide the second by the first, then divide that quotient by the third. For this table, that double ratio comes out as 0.0871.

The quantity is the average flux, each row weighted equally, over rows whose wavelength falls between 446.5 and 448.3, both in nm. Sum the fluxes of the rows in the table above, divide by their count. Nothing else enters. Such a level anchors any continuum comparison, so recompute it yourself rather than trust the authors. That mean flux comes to 10.4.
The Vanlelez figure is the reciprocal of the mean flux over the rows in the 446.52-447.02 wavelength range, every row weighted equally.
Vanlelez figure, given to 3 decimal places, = 0.095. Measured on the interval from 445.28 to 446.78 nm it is 0.100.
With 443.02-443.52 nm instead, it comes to 0.088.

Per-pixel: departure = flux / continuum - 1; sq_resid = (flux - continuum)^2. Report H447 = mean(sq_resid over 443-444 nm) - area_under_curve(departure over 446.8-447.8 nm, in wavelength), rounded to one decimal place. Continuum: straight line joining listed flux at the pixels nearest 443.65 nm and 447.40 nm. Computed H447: 4.4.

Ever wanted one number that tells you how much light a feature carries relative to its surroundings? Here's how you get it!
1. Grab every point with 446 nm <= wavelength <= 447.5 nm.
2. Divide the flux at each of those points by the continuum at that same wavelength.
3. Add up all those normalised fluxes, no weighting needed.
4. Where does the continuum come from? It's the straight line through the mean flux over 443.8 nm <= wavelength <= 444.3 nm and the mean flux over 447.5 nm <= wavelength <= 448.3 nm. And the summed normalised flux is 6.3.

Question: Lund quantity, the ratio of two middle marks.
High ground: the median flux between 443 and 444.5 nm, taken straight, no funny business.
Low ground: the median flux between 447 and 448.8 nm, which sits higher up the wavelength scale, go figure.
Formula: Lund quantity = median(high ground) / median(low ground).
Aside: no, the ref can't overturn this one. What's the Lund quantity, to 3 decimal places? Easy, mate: 0.958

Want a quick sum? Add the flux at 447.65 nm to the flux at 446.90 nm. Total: 19.9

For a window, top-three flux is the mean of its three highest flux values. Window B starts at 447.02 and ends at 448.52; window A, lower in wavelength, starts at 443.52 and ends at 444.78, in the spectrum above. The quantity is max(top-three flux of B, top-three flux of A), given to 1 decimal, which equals 11.2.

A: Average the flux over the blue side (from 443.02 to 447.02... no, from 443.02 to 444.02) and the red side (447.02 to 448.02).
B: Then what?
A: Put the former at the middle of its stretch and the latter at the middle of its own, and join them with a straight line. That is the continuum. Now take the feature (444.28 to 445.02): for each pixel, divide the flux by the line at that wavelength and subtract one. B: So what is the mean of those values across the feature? 0.10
